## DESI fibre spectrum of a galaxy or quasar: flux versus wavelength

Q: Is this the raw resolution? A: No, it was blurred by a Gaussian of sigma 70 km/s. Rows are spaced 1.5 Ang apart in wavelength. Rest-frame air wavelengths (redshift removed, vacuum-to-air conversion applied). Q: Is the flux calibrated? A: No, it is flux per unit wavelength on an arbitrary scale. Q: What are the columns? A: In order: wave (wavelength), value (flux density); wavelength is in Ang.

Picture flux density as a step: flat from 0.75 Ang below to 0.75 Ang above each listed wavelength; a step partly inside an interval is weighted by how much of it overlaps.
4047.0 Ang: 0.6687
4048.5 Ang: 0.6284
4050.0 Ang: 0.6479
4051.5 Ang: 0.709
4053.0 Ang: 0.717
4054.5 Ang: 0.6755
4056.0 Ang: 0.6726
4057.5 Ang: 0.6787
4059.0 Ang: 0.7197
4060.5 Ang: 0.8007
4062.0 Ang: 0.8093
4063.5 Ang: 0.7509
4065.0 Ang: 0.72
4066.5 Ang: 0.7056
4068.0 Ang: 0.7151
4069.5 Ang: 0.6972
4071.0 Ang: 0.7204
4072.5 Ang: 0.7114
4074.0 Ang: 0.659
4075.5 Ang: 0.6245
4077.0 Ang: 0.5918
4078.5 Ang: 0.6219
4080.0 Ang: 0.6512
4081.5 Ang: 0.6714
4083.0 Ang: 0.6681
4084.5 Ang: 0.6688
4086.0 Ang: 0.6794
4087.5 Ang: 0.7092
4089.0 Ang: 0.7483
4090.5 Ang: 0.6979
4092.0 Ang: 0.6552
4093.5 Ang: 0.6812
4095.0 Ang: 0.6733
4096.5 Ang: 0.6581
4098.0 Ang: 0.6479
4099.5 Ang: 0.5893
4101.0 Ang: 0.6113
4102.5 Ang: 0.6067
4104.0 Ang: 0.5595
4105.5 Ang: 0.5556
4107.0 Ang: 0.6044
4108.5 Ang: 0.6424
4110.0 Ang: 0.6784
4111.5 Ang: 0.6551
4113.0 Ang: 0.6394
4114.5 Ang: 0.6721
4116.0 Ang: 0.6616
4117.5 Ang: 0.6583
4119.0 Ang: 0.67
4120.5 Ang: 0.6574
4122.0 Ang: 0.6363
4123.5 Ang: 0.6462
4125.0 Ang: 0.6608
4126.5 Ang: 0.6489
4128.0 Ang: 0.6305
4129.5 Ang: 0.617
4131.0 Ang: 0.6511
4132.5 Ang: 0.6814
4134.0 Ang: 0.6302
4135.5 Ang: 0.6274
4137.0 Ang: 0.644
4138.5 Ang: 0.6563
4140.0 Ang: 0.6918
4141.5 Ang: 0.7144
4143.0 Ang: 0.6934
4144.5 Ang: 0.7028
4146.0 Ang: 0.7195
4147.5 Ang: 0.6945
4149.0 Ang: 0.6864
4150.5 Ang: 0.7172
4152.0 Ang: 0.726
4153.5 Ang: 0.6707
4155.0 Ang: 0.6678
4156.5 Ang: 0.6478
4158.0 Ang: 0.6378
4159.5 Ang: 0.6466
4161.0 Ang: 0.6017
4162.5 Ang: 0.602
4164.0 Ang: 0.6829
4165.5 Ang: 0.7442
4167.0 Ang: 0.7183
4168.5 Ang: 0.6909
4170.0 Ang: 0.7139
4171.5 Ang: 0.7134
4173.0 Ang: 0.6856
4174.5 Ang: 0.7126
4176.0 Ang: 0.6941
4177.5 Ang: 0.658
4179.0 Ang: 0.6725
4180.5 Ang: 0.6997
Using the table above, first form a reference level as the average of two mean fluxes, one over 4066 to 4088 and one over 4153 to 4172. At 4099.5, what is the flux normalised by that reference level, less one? -0.12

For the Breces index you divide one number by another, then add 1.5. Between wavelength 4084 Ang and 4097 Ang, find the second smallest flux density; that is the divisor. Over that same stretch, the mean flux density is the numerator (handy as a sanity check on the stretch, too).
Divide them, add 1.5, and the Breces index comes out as 2.54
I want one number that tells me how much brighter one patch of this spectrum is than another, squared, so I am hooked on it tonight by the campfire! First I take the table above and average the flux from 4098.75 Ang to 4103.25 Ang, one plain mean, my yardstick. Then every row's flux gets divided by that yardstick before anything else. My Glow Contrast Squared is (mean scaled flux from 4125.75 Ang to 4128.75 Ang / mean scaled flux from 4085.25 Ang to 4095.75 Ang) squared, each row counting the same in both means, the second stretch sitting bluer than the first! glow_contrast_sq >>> 0.85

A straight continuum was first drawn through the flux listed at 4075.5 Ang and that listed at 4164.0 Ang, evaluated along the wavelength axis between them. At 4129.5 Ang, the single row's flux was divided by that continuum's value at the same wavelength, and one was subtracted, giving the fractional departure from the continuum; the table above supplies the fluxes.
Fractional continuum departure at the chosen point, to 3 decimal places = -0.065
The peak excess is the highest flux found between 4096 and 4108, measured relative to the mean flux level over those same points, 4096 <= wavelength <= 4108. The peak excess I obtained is 0.054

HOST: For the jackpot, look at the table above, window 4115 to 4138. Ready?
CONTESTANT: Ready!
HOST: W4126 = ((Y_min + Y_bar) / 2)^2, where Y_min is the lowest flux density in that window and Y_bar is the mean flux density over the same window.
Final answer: 0.400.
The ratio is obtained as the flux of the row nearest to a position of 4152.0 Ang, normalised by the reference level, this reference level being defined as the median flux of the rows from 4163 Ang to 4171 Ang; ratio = 1.02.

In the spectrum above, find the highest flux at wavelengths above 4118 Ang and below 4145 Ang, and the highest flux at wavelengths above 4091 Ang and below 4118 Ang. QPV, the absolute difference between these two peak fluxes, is 0.033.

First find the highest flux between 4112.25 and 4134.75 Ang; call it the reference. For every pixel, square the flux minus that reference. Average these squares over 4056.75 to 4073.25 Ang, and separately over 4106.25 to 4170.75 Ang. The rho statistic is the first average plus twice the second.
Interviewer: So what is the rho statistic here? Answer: 0.0068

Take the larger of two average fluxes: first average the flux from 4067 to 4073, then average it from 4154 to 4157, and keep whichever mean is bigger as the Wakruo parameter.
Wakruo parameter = 0.711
